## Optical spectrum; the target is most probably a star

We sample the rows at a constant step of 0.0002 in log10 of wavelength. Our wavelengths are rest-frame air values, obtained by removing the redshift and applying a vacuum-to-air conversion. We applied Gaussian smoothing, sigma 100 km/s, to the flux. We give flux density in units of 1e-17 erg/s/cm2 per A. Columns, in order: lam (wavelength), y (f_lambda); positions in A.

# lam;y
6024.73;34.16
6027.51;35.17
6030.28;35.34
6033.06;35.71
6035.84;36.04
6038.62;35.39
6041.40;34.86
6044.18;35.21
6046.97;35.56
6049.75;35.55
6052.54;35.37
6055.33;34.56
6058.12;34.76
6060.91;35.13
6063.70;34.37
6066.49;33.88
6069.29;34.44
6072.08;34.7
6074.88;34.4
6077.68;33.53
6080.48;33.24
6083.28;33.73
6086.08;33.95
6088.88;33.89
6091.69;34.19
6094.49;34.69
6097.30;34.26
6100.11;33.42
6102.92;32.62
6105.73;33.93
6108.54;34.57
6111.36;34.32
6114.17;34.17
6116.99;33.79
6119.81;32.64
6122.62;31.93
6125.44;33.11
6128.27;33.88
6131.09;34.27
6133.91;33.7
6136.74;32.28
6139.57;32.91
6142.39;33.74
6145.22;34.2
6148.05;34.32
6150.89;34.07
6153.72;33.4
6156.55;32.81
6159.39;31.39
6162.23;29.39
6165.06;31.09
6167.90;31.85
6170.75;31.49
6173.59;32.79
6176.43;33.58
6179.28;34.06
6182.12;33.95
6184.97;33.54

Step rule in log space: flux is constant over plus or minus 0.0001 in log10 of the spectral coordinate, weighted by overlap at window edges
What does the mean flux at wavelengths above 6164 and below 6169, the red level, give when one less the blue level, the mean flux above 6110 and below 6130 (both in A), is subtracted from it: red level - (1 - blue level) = 63.9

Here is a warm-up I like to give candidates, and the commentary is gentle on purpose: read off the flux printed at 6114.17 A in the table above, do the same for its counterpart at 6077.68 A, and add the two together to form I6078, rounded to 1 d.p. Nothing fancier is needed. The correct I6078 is 67.7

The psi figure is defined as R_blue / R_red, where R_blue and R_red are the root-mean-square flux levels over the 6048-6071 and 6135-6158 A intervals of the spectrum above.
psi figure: 1.038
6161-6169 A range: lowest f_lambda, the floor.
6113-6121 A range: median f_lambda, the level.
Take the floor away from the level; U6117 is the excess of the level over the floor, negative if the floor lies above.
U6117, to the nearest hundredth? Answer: 4.40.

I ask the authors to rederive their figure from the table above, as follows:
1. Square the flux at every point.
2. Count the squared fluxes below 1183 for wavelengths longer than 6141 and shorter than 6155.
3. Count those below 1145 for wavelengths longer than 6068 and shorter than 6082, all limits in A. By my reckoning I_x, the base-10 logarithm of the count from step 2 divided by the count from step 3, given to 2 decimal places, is 0.40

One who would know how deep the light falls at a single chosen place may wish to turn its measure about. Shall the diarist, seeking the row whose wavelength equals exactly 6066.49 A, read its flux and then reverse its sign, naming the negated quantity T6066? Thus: -33.9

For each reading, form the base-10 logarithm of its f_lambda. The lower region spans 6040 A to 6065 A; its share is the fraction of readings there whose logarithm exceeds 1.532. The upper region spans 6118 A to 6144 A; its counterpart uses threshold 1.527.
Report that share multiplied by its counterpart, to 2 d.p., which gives 0.44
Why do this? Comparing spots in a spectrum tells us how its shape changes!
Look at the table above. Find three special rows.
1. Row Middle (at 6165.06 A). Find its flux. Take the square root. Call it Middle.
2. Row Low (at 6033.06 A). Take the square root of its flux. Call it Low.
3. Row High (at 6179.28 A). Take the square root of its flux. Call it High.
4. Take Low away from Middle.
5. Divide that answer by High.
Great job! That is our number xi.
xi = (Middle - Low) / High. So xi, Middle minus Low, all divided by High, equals -0.069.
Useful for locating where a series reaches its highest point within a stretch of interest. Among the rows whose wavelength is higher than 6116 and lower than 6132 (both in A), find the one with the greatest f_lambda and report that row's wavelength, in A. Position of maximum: 6131.09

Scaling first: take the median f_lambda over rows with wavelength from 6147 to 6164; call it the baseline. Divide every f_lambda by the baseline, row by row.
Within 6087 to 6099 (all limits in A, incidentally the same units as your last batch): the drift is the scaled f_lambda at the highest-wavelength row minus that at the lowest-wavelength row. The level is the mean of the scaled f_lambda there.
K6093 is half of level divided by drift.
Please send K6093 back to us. 46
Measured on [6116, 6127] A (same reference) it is -24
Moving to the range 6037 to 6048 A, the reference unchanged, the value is 104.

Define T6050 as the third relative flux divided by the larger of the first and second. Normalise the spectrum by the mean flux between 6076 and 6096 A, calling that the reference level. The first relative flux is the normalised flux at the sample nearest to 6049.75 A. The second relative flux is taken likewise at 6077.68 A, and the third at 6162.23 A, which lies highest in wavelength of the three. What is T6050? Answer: 0.827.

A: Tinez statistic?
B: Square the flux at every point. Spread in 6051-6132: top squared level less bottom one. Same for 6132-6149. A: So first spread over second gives 1.7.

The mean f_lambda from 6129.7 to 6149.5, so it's 33.6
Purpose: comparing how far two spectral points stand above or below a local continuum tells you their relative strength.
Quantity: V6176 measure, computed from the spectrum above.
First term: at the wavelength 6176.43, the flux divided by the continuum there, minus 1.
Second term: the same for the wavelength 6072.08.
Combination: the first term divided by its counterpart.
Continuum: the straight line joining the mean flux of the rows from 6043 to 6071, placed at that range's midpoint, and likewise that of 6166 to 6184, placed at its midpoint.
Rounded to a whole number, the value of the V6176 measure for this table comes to 10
